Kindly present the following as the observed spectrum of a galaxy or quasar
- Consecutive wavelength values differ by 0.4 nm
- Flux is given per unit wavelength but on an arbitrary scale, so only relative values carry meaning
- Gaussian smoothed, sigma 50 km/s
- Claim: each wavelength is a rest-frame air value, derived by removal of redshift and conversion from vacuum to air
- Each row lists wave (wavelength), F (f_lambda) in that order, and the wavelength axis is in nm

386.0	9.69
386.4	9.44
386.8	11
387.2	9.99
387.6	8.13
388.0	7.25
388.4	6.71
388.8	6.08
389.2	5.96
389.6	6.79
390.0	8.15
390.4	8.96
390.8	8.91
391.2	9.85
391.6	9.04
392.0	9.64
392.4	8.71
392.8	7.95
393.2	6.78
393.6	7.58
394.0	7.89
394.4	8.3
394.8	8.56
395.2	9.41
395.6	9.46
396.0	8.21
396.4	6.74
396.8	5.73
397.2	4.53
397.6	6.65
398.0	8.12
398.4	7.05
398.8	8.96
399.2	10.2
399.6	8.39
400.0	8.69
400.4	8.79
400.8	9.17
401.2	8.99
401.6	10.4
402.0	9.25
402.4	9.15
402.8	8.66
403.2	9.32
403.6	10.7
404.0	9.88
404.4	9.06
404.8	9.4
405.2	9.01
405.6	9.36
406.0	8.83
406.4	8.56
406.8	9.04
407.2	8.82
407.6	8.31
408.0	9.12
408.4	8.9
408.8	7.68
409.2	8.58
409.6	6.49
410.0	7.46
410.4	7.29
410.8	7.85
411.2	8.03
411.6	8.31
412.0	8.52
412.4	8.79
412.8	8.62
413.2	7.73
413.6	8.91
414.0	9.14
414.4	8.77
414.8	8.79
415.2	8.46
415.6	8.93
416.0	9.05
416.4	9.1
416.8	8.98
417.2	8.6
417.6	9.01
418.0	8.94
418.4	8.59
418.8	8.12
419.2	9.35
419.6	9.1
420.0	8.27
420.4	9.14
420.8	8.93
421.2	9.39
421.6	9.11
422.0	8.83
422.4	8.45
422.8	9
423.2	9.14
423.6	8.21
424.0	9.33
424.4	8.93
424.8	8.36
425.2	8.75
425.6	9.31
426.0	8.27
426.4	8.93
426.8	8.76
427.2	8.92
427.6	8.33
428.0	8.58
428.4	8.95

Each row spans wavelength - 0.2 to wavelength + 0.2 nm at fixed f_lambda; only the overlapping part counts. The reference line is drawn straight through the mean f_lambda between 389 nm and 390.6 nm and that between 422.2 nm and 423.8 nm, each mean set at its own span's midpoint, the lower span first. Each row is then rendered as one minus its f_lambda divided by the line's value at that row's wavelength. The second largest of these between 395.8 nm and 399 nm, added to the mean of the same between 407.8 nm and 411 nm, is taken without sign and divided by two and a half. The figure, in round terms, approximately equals 0.117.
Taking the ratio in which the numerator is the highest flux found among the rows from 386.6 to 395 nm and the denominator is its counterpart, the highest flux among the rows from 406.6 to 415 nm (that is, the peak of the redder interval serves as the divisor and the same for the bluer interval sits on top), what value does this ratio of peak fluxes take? 1.20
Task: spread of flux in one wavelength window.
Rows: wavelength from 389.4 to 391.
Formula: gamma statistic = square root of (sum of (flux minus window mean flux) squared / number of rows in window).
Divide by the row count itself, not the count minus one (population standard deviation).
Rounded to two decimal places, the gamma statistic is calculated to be 0.88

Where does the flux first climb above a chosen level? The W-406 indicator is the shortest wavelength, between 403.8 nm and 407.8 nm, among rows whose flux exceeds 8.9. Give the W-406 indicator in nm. 404.0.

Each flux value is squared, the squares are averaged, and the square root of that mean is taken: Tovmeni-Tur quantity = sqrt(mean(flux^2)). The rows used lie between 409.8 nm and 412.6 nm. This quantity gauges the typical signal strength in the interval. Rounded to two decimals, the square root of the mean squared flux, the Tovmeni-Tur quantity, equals 8.05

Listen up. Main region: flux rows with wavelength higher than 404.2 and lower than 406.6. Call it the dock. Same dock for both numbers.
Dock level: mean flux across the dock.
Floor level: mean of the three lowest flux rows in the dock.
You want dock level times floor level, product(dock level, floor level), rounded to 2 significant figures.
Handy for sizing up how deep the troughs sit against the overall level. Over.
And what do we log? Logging 80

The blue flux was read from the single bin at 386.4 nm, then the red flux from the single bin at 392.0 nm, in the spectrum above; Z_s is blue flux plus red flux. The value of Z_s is 19.1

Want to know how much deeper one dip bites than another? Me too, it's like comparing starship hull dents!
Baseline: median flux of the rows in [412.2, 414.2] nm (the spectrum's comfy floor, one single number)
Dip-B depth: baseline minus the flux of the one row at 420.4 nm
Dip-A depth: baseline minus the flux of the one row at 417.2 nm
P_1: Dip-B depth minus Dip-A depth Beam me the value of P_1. -0.54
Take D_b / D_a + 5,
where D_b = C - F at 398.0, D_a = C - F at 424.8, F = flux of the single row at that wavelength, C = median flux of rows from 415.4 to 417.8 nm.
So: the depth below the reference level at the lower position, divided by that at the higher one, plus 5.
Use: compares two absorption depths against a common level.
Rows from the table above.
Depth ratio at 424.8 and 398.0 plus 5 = 6.4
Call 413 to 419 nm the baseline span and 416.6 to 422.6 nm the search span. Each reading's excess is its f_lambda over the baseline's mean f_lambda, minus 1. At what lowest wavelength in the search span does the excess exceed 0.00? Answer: 416.8 nm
